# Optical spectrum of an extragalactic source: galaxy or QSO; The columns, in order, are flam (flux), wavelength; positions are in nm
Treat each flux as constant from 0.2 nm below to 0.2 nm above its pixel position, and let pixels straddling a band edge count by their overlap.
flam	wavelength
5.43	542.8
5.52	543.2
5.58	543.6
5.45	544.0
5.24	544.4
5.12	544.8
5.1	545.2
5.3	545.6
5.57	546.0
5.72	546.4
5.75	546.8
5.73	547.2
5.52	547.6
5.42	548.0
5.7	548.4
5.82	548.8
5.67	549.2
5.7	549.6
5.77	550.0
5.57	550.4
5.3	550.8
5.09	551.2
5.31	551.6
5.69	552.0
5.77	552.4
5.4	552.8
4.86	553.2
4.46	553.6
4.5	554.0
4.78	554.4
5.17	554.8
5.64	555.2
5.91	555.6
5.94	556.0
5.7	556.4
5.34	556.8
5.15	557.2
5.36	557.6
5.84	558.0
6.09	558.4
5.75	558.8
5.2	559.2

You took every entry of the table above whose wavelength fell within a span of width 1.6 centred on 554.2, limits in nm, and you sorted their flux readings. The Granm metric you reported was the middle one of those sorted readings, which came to 4.6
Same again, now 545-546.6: 5.4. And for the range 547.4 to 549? 5.6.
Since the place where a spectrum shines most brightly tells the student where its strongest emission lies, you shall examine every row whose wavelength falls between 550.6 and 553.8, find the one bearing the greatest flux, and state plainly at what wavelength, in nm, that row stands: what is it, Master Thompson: 552.4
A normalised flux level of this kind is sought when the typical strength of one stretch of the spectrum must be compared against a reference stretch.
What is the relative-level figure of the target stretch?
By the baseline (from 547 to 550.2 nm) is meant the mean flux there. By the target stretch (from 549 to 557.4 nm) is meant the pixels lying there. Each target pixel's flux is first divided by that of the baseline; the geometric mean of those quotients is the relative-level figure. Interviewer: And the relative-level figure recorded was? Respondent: 0.944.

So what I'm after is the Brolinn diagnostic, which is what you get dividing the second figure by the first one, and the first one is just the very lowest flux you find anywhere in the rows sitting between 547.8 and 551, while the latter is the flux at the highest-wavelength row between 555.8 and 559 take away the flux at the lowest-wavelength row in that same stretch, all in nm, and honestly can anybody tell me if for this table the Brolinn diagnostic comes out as -0.036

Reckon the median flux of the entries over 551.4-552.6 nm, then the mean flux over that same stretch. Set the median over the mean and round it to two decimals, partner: 1.02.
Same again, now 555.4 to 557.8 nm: 0.99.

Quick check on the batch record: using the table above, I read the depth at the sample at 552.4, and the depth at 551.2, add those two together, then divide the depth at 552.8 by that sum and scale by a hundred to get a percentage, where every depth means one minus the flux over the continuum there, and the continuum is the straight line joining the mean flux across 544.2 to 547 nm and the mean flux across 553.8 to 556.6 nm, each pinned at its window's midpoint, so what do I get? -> 19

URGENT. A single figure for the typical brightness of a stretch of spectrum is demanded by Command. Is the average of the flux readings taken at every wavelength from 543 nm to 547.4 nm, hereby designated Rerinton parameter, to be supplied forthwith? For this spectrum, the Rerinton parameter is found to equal 5.46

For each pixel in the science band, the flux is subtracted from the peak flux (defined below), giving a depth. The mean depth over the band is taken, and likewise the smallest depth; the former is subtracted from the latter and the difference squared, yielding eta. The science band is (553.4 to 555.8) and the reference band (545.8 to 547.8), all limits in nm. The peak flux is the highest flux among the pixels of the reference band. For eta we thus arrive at 0.69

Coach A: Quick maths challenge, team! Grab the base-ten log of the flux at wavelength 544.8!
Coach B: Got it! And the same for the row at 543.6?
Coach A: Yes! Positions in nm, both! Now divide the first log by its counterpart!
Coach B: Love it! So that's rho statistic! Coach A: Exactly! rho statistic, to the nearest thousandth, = 0.950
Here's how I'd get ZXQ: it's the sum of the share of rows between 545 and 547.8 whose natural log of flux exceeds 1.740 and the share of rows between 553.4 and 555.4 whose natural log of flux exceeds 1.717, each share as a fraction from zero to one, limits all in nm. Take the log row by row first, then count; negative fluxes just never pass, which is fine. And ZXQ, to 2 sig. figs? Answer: 0.63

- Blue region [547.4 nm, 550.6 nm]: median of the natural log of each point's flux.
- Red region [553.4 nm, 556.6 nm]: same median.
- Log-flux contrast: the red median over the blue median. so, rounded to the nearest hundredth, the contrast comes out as 0.97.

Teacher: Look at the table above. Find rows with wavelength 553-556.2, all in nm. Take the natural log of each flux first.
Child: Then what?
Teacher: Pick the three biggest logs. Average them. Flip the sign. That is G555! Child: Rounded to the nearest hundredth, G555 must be -1.76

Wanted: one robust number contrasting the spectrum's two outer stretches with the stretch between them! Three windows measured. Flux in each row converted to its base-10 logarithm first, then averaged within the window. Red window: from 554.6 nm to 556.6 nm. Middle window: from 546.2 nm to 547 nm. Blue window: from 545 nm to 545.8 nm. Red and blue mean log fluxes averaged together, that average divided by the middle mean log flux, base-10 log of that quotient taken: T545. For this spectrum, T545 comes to -0.014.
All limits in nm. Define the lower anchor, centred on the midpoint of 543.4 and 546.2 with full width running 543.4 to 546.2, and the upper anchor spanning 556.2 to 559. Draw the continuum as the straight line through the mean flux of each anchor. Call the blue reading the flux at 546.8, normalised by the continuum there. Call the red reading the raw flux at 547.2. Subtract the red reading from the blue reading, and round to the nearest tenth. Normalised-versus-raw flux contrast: -4.7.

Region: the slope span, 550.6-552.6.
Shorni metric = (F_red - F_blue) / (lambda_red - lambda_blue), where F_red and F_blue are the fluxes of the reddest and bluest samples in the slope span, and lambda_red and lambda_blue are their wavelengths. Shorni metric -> 0.3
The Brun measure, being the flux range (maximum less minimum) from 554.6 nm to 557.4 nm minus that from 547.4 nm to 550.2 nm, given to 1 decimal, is 0.4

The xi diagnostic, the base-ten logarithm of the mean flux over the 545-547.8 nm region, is 0.743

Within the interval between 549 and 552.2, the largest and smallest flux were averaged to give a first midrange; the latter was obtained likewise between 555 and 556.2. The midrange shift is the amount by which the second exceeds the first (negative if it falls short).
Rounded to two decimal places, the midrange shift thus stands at 0.36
